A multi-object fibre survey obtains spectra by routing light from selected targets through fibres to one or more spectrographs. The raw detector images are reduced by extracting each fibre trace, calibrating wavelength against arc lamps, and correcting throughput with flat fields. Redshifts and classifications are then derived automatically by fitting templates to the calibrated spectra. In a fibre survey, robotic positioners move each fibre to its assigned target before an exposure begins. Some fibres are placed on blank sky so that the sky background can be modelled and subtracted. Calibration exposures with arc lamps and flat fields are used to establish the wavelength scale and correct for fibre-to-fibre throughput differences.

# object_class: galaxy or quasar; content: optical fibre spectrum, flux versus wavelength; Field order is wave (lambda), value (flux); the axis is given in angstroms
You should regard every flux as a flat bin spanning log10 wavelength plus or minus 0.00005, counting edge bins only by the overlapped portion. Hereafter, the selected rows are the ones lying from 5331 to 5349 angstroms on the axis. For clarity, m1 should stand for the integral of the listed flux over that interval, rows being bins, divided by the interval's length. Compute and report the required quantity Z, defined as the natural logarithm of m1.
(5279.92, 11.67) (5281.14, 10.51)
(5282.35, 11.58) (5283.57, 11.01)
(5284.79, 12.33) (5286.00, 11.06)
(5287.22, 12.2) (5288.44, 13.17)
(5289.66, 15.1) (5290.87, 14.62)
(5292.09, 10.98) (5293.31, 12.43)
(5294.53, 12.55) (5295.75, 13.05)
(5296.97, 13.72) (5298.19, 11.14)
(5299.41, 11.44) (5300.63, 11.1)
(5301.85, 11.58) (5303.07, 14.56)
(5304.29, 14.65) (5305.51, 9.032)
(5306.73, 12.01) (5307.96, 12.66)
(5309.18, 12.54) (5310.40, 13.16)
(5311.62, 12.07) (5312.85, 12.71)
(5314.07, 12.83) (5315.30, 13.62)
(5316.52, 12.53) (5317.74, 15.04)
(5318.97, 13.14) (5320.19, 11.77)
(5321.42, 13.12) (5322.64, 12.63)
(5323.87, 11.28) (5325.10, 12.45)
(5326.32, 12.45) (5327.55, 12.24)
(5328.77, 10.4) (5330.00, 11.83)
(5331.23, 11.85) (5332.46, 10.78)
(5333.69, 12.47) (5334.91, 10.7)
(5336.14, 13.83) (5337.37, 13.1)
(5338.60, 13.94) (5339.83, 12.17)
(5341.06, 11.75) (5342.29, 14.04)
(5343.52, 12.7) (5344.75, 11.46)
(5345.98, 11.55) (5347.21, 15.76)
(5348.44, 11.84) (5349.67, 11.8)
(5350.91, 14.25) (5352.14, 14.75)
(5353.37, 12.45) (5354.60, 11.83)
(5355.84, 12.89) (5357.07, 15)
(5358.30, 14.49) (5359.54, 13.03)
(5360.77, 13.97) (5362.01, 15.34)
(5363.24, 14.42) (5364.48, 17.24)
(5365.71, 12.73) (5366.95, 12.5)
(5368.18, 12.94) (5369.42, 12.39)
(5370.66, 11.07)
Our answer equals 2.53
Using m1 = 12.5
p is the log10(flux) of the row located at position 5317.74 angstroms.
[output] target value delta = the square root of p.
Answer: 1.09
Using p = 1.18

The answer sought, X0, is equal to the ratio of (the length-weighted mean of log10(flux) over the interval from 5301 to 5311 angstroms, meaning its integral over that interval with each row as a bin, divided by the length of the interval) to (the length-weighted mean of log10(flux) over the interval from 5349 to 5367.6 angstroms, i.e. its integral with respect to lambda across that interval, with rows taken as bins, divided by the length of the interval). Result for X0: 0.96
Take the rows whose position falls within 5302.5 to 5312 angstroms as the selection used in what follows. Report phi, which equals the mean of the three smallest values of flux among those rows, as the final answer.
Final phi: 11.0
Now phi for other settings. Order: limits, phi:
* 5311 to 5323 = 12.1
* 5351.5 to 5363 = 12.4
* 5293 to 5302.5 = 11.2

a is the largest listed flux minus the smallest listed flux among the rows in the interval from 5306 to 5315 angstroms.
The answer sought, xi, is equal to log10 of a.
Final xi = 0.06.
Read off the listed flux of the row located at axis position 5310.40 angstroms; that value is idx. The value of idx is 13.16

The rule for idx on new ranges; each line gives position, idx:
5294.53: 12.55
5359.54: 13.03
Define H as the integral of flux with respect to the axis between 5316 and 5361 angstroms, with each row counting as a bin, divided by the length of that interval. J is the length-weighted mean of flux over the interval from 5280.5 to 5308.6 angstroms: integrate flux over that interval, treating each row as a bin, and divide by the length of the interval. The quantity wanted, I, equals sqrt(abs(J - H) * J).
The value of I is 2.3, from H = 12.7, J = 12.3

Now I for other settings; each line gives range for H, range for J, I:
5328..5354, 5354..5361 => 3.6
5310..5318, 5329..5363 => 1.3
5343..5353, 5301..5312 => 2.6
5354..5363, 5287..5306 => 3.9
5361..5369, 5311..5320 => 3.7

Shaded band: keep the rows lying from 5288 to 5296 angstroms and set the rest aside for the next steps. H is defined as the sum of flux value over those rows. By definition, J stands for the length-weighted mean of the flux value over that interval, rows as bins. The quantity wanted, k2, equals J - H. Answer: -79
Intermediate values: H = 92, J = 13.1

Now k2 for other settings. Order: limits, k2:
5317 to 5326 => -77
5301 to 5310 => -75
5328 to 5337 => -70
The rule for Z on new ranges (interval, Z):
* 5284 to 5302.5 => 2.52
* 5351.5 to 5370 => 2.62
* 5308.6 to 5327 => 2.55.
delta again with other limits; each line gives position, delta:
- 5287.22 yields 1.04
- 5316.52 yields 1.05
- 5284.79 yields 1.04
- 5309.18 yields 1.05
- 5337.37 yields 1.06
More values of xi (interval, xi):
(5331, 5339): 0.51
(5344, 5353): 0.63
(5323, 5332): 0.31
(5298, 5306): 0.75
